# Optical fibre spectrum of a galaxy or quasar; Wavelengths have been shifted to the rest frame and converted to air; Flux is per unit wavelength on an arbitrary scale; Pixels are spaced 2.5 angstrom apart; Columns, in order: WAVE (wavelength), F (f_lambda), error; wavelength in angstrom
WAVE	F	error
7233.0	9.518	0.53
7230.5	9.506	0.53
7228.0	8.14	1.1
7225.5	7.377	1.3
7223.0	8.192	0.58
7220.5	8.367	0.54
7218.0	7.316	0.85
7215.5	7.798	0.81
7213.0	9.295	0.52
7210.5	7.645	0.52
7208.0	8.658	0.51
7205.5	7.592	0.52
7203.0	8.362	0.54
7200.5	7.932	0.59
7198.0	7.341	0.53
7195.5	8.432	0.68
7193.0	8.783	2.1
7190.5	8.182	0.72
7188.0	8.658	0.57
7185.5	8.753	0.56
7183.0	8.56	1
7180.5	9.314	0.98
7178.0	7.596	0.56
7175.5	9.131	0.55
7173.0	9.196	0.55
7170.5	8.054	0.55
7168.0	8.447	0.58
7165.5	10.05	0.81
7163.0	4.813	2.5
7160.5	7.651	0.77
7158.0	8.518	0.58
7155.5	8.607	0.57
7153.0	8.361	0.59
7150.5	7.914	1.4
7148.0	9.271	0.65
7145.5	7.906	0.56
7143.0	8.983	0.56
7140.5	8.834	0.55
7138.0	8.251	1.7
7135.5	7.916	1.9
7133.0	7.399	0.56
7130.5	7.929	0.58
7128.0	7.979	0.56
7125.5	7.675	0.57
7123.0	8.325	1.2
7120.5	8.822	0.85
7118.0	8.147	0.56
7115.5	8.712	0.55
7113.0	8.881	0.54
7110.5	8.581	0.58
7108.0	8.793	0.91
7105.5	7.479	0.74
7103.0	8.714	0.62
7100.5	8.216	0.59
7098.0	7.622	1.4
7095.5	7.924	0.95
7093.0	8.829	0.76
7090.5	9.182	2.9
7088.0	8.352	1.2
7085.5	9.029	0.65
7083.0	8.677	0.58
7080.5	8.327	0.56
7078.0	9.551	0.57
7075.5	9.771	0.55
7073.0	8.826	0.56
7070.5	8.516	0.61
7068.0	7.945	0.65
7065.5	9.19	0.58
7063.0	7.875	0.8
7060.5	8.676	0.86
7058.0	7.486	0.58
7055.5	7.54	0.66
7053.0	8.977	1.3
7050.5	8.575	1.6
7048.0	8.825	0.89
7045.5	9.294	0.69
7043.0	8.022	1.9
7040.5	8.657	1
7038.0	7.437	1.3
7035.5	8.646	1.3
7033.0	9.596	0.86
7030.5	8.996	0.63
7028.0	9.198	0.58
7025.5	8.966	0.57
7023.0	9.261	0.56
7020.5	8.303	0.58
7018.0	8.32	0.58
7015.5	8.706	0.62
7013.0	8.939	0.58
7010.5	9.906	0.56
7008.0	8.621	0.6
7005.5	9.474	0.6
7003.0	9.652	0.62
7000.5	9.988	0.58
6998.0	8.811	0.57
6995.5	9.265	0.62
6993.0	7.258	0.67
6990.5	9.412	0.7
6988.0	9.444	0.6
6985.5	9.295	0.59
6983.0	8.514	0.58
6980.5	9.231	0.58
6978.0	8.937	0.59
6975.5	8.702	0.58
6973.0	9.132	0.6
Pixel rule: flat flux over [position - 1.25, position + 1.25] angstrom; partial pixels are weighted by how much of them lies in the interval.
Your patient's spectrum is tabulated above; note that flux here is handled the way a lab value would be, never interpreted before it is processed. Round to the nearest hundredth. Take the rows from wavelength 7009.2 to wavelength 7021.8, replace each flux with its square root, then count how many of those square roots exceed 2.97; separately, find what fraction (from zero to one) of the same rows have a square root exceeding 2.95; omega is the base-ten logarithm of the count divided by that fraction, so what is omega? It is 0.52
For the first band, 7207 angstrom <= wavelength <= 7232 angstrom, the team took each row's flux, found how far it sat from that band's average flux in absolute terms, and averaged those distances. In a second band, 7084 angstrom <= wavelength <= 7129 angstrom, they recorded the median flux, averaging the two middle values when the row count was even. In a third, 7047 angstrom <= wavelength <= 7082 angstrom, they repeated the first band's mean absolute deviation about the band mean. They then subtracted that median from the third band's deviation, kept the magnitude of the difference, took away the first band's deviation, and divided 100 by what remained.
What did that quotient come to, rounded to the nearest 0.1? 13.6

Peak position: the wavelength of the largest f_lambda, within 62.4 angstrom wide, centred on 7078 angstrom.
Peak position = 7075.5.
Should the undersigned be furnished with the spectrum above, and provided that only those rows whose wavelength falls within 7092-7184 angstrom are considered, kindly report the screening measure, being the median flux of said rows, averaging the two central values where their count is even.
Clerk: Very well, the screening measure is 8.4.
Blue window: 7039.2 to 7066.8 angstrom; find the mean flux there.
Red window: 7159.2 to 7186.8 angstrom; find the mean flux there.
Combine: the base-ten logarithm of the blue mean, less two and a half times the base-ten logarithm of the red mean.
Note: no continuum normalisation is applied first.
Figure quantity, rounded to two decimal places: -1.37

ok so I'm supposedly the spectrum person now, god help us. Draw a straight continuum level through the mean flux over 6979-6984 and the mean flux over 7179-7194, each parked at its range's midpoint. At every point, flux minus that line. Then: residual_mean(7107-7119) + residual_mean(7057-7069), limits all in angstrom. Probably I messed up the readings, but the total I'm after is -0.7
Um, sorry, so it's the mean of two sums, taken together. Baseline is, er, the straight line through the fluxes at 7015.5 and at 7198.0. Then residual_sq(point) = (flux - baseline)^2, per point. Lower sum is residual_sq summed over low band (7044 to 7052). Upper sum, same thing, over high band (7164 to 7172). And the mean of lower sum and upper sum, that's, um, 4.0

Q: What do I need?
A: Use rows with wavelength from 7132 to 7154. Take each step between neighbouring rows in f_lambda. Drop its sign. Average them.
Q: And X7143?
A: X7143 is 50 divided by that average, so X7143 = 69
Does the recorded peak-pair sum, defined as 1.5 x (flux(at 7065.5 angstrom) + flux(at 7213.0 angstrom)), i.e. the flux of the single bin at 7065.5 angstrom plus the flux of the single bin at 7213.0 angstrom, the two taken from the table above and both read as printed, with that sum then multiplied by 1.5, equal 27.7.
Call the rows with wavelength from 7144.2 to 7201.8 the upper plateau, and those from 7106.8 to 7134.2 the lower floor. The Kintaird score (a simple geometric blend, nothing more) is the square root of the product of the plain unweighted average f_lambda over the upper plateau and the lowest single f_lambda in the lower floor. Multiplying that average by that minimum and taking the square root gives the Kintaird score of 7.85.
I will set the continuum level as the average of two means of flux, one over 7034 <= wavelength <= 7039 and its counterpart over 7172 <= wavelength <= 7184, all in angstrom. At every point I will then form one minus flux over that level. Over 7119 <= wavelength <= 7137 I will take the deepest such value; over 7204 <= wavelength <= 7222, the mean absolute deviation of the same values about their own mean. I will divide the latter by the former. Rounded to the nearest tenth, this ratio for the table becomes 0.6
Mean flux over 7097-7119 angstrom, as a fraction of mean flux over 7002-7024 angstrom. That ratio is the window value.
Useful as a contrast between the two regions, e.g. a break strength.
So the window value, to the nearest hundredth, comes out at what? 0.93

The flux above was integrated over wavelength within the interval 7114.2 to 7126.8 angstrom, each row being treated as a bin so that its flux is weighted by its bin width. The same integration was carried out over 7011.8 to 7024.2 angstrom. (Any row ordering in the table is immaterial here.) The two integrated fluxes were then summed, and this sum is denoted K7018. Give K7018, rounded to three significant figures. 213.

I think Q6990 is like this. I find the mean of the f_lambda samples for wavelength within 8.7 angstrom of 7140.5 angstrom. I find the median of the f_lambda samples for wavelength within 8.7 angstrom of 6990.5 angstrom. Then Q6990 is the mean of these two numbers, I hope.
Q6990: 8.82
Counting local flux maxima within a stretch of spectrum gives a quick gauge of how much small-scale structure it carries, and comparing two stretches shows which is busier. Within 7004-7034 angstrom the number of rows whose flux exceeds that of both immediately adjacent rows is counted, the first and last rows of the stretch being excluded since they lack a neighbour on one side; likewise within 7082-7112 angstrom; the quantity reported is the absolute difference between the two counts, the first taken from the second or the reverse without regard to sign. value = 1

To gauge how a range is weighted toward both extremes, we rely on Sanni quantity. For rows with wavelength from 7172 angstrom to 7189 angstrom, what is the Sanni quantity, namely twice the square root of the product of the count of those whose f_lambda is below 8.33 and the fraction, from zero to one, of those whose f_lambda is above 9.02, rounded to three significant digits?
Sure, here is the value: 1.31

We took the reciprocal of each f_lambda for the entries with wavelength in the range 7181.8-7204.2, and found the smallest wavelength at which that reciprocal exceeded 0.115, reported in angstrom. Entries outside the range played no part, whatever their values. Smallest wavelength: 7183.0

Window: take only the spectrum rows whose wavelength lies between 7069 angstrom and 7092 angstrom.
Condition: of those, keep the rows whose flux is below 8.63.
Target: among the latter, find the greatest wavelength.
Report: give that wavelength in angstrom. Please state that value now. 7088.0 angstrom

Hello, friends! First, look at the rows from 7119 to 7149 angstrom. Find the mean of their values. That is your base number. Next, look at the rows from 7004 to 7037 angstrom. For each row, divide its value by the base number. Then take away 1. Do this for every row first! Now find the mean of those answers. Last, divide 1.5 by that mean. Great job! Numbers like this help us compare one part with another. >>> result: 17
